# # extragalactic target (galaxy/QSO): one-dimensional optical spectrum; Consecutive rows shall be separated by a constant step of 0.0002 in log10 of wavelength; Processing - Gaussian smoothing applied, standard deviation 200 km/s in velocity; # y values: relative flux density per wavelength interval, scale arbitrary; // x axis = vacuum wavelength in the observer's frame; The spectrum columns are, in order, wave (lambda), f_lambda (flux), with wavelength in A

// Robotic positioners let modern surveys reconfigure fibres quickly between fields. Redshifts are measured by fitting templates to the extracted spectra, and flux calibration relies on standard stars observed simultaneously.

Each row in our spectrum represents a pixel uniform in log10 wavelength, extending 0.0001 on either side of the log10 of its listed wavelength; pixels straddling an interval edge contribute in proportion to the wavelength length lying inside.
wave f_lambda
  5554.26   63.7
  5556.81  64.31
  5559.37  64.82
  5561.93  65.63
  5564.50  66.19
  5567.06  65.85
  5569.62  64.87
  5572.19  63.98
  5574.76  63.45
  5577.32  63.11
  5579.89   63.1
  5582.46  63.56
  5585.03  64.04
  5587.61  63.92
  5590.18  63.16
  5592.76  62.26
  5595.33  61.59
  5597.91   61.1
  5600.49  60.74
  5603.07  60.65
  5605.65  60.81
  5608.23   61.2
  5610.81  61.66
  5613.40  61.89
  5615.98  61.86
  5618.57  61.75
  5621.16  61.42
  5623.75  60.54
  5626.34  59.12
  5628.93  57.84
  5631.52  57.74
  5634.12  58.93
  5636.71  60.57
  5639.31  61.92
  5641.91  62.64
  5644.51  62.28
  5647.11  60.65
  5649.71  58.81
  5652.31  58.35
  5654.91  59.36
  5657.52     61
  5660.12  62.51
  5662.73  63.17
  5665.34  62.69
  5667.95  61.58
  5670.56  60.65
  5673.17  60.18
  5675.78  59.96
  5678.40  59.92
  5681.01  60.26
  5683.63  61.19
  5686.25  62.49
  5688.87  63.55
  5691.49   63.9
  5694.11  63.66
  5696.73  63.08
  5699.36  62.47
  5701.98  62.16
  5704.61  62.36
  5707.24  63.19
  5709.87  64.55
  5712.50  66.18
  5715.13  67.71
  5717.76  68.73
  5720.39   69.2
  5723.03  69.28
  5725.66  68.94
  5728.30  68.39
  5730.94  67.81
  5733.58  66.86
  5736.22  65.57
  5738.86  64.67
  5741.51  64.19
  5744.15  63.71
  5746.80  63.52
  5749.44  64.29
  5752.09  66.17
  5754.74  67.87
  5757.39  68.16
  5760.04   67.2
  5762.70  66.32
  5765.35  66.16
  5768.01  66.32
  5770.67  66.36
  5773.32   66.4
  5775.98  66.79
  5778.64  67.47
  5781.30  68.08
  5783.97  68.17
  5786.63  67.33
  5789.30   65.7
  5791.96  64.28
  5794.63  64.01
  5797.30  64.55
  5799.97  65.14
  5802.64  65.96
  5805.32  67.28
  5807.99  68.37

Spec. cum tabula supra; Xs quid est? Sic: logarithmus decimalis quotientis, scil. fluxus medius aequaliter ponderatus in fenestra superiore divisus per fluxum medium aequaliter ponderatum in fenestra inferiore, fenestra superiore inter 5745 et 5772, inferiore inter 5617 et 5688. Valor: 0.038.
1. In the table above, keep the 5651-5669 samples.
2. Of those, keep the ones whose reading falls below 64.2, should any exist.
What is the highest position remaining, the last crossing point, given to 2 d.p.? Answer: 5667.95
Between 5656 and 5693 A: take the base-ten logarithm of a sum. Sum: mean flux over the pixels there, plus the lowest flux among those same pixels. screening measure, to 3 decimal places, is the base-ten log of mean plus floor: 2.085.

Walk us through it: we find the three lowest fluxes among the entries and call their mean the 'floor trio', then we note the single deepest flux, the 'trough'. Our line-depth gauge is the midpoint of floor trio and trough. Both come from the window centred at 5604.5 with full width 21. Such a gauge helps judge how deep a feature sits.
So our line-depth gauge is 61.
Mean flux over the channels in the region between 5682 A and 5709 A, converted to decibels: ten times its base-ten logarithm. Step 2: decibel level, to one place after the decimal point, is 18.0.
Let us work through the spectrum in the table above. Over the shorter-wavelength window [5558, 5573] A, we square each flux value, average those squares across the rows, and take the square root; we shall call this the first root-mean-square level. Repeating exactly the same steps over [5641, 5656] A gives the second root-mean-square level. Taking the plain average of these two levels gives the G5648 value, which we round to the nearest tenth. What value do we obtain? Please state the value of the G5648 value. 62.8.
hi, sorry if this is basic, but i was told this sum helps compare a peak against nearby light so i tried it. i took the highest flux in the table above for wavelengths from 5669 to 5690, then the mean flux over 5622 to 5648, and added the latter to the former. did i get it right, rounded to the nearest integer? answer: 124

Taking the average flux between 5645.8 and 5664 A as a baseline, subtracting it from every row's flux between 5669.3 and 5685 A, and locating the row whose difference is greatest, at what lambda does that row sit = 5683.63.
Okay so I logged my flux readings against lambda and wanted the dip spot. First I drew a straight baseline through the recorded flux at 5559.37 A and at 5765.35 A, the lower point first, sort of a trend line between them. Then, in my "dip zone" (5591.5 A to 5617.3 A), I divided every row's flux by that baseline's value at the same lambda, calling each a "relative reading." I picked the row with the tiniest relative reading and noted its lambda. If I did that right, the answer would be 5603.07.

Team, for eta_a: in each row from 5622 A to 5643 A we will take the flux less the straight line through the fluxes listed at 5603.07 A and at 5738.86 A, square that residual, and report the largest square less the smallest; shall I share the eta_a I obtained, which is 14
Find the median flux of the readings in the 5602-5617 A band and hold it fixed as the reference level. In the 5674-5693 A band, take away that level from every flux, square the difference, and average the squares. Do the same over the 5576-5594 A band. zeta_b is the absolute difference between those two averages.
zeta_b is 1.3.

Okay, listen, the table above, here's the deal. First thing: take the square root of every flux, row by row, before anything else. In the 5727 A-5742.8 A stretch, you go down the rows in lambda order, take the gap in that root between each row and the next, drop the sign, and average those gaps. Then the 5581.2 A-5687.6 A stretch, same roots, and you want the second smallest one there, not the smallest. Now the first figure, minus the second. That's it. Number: -7.55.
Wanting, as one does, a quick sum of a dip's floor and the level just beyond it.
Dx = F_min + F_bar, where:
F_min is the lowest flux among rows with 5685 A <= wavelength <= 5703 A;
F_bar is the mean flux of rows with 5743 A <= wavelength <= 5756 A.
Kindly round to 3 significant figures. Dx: 127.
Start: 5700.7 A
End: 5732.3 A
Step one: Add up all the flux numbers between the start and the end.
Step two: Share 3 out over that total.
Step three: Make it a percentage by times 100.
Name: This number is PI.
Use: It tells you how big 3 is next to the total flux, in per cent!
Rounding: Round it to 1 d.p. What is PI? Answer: 0.4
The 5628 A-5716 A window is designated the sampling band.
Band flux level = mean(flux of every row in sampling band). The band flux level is 61.7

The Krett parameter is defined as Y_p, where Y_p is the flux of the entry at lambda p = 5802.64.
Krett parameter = 65.96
